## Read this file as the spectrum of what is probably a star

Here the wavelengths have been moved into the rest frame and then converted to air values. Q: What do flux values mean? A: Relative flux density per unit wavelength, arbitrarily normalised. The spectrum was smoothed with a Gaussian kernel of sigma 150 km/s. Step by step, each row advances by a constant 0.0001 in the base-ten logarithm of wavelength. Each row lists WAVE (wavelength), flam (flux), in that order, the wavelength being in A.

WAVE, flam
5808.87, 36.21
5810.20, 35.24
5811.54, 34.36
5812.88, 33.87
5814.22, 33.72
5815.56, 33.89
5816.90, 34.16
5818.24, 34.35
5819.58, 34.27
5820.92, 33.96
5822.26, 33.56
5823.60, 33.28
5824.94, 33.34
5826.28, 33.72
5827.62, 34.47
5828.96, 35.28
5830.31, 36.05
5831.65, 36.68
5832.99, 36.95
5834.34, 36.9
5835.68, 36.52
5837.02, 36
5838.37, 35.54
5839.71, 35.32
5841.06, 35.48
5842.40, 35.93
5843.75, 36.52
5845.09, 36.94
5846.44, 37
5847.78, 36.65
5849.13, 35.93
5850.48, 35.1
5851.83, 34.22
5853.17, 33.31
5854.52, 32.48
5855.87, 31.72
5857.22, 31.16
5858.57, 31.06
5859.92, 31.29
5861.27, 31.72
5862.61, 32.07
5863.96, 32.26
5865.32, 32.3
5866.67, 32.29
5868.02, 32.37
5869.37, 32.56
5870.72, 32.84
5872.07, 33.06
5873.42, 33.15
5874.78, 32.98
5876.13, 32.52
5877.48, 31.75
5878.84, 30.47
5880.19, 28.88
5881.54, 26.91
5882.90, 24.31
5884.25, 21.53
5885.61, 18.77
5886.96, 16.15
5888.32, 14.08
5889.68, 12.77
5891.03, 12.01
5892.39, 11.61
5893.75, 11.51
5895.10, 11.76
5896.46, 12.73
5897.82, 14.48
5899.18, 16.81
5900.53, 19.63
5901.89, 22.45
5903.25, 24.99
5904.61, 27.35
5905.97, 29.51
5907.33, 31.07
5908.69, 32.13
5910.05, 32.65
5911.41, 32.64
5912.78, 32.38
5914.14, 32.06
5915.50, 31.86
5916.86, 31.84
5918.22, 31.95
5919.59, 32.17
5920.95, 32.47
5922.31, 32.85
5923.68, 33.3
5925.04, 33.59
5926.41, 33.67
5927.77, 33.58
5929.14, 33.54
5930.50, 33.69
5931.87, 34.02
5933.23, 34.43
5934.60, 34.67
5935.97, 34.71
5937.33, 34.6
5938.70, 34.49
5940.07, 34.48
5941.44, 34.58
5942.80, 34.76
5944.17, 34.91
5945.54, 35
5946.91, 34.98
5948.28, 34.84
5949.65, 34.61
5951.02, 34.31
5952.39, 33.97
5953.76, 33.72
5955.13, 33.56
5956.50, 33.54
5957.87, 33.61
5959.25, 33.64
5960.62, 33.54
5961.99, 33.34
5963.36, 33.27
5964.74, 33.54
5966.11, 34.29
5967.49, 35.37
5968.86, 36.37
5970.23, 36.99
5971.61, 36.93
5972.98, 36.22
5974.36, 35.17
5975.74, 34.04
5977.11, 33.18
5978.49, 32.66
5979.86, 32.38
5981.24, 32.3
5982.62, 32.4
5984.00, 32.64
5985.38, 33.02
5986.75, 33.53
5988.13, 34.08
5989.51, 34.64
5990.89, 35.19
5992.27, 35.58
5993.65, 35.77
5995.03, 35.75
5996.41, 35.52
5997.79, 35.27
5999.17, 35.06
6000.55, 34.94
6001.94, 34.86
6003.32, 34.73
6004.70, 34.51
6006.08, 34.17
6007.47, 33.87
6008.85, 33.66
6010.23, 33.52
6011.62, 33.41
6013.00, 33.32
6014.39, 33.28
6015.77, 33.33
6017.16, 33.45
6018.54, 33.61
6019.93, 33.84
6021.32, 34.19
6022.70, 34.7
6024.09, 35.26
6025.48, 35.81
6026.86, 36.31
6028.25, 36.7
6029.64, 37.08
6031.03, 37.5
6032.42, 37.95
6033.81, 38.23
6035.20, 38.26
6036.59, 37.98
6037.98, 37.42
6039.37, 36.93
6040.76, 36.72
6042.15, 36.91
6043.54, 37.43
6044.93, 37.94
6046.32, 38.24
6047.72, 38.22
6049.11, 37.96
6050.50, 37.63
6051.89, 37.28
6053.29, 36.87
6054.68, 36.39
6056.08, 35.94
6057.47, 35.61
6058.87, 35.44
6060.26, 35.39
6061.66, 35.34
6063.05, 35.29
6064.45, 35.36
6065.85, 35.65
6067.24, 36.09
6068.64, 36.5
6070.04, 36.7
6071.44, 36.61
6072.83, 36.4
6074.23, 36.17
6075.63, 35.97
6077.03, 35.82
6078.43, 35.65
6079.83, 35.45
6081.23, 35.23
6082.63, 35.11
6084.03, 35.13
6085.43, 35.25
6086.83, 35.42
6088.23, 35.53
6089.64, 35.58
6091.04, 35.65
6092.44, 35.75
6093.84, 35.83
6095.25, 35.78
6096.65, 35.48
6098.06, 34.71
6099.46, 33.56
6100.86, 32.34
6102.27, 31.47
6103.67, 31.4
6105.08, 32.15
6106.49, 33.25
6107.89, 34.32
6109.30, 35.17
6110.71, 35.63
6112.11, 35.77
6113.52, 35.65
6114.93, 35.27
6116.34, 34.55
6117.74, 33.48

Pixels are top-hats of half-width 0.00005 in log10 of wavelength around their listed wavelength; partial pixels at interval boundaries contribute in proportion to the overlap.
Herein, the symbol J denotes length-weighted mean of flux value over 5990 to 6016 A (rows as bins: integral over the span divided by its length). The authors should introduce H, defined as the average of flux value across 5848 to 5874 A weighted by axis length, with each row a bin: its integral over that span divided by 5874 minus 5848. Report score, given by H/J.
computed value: 0.95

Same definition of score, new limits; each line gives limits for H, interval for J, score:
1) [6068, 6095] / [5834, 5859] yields 1.02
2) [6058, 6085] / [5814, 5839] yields 1.02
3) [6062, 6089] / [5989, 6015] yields 1.03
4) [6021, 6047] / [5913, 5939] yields 1.11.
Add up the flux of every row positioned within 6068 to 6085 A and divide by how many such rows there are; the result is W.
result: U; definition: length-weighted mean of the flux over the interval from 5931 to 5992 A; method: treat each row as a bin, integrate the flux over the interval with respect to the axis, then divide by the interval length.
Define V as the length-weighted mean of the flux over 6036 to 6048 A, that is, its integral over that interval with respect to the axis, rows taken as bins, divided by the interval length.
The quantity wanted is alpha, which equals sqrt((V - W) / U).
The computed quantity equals 0.22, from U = 34.2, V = 37.5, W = 35.9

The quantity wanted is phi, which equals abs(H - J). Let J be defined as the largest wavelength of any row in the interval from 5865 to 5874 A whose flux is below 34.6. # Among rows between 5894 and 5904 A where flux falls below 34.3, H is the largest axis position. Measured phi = 29.8 A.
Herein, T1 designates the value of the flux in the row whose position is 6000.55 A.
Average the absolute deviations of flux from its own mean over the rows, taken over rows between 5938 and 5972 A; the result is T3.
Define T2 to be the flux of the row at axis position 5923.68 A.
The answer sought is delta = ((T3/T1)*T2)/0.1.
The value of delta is 7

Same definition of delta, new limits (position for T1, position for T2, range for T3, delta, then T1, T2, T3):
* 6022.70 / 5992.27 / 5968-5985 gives 18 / 34.7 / 35.58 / 1.7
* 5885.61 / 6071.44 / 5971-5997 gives 25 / 18.77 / 36.61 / 1.3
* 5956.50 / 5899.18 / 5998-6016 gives 3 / 33.54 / 16.81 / 0.6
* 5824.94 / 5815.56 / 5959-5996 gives 13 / 33.34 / 33.89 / 1.2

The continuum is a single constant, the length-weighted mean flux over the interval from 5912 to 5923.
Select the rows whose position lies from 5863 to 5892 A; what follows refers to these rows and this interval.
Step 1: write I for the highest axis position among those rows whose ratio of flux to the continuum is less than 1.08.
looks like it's 5891.03 A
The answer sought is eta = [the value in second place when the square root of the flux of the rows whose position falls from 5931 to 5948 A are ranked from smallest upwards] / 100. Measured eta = 0.0587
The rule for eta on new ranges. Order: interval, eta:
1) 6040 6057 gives 0.0603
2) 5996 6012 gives 0.0579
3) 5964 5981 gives 0.0571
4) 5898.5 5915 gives 0.0443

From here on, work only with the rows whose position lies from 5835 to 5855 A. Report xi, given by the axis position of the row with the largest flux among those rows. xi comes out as 5846.44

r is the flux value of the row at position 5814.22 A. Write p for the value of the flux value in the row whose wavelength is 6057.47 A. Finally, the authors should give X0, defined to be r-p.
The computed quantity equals -1.9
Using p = 35.61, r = 33.72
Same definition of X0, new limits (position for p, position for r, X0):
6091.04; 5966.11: -1.4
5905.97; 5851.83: 4.7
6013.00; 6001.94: 1.5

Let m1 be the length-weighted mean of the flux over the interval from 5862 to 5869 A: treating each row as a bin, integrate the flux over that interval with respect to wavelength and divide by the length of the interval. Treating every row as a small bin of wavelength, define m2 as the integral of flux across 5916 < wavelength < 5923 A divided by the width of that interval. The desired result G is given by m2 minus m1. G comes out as 0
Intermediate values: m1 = 32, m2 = 32.2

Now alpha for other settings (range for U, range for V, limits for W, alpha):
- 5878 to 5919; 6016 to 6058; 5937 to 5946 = 0.28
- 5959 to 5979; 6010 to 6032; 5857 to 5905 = 0.54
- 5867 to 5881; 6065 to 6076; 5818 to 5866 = 0.24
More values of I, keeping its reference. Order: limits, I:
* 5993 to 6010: 6008.85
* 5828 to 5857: 5855.87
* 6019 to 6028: 6022.70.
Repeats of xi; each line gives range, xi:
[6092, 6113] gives 6093.84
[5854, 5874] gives 5873.42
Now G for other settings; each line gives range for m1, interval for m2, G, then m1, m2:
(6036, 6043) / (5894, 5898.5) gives -24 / 37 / 12.9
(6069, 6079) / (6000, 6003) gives -1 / 36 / 34.8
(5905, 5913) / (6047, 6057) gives 6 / 32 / 37.1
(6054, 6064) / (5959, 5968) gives -2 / 36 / 33.8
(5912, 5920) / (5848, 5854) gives 3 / 32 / 34.7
